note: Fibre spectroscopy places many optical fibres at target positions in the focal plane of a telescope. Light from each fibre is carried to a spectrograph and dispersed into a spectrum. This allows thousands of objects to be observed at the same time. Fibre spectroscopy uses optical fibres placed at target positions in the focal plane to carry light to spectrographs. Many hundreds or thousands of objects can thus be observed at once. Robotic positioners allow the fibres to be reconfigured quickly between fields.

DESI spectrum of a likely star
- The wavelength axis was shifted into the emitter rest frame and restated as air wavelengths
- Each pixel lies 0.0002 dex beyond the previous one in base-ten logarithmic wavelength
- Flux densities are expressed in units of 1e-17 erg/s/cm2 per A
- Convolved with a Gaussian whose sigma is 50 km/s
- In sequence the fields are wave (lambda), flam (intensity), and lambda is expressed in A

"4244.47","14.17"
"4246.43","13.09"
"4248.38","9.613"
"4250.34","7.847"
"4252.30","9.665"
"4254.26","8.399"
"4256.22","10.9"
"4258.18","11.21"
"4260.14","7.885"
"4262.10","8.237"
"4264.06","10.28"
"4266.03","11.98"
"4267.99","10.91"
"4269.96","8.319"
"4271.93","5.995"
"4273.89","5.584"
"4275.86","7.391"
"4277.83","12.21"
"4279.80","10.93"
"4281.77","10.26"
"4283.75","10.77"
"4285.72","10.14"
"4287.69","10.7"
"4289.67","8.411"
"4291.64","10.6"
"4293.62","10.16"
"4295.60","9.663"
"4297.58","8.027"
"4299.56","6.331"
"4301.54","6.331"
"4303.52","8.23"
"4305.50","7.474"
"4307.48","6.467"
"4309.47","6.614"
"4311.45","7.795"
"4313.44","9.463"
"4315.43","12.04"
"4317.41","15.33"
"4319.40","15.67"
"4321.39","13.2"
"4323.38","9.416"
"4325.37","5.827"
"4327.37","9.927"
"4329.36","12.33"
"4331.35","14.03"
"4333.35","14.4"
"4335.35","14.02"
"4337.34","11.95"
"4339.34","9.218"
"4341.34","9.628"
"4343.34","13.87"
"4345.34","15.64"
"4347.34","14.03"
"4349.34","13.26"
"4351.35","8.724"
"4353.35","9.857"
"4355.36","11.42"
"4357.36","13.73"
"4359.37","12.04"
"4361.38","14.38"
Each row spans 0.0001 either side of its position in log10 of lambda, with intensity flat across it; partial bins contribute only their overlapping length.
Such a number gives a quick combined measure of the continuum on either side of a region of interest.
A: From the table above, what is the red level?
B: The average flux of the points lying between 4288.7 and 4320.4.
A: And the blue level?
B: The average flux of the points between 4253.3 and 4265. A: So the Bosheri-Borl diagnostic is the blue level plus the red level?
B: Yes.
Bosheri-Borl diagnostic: 18.8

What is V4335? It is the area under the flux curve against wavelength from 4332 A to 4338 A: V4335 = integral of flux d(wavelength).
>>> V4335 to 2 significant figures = 81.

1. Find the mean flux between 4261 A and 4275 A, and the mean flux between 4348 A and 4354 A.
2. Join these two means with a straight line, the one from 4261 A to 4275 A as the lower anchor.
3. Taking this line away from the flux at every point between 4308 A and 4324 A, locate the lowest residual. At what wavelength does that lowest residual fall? 4309.47 A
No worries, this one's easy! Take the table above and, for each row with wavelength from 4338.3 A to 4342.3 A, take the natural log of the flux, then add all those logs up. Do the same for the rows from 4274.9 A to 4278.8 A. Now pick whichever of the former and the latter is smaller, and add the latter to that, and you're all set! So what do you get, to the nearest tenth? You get 9.0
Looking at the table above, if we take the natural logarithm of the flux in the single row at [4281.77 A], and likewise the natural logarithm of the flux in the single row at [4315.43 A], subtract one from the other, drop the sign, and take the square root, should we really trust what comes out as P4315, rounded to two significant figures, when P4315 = 0.40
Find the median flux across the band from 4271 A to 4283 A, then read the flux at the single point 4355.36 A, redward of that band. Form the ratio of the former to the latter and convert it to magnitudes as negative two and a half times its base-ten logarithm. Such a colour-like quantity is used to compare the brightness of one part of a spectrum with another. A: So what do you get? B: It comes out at 0.3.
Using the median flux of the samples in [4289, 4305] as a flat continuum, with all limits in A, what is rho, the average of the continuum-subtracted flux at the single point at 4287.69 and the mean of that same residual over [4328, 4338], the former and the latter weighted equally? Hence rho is 3.7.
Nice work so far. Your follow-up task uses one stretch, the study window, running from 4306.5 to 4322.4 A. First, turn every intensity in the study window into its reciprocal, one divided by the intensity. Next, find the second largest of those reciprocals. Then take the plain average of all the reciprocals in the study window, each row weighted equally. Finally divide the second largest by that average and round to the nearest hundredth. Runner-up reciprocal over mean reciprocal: 1.46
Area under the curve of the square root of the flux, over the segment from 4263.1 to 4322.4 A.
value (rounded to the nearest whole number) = 182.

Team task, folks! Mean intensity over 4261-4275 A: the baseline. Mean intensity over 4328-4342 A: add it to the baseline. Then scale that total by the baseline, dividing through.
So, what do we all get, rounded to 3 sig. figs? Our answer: 2.40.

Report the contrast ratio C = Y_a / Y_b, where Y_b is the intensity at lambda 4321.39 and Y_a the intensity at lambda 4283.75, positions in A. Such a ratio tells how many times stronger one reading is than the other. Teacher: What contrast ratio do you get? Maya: 0.82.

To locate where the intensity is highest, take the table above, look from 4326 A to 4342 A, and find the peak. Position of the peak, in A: 4333.35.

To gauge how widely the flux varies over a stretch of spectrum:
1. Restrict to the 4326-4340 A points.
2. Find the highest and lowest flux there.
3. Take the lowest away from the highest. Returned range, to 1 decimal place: 5.2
